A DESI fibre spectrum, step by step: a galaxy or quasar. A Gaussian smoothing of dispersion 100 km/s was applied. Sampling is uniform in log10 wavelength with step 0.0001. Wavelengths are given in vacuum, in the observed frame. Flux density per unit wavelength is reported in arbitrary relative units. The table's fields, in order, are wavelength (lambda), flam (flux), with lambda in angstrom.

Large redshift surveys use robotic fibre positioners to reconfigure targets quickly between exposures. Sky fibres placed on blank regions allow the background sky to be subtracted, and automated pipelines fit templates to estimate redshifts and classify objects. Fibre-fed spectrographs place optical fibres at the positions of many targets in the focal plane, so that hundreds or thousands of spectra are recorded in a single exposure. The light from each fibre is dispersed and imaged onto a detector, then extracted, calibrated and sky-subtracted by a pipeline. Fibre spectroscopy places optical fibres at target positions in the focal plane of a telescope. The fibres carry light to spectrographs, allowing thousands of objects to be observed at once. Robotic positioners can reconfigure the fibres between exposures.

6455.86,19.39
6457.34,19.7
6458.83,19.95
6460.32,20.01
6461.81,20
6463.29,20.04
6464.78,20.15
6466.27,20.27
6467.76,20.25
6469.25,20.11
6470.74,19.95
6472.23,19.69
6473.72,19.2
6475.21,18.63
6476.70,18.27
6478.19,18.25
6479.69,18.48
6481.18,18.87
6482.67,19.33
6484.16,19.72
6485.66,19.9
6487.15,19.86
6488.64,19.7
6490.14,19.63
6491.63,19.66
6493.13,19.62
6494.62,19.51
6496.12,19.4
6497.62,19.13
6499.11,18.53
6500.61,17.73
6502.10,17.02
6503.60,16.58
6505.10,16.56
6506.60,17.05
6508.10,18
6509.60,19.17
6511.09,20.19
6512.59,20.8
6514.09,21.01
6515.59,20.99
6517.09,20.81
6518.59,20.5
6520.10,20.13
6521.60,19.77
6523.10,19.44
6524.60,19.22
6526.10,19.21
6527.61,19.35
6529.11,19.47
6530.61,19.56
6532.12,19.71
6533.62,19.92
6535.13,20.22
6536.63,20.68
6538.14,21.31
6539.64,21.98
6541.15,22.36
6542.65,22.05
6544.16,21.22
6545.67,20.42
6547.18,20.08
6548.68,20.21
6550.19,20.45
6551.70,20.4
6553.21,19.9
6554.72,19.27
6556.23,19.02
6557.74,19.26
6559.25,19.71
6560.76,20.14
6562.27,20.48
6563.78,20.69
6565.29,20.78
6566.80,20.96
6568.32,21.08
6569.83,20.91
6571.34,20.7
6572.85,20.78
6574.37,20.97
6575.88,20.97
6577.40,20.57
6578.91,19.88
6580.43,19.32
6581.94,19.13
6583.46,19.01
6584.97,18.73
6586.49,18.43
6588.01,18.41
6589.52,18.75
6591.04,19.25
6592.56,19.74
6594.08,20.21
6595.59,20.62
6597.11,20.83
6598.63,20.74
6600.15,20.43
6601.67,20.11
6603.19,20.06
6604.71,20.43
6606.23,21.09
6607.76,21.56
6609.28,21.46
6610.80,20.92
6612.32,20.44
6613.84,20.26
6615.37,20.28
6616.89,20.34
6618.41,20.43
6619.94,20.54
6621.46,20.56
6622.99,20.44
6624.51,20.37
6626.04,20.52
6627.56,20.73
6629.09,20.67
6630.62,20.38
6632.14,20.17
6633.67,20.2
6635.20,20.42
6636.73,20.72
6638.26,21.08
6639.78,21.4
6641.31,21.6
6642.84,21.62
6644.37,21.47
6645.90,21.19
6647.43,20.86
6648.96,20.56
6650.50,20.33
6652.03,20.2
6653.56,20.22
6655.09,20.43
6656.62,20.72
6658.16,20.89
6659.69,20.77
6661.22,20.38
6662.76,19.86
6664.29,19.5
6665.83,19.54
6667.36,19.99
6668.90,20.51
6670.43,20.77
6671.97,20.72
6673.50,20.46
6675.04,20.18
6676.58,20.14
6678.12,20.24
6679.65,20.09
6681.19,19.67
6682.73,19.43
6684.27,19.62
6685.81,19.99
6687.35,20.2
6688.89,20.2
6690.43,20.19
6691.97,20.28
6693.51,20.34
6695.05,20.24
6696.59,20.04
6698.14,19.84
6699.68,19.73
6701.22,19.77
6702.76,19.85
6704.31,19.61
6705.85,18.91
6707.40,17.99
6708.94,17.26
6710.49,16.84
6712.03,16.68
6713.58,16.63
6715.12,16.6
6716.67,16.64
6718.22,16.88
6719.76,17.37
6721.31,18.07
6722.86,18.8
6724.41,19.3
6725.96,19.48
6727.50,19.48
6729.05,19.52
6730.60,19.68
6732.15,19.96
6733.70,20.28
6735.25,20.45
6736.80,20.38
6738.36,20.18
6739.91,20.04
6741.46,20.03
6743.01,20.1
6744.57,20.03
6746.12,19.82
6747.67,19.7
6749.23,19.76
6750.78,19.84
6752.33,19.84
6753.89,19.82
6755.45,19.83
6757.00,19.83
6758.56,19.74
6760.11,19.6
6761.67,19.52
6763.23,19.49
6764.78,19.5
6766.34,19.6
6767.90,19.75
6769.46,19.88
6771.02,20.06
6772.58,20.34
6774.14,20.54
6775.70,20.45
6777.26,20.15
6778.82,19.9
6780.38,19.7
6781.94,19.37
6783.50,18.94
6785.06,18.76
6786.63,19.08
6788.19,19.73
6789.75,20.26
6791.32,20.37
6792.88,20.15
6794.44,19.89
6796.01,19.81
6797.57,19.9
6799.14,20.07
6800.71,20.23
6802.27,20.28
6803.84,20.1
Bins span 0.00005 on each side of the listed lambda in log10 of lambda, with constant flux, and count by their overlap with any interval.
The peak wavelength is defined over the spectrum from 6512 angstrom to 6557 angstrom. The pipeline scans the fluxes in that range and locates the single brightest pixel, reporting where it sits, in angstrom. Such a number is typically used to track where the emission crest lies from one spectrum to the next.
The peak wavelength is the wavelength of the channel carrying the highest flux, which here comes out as 6541.15 angstrom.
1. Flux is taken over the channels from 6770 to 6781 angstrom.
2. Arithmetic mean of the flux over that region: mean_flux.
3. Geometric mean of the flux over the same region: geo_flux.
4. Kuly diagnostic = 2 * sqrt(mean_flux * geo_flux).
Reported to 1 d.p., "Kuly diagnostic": 40.3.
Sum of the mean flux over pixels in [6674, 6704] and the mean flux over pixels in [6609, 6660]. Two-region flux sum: 40.7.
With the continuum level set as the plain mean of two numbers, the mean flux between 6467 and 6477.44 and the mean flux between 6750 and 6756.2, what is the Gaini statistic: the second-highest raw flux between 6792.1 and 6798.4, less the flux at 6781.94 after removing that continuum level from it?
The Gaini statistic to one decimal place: 20.2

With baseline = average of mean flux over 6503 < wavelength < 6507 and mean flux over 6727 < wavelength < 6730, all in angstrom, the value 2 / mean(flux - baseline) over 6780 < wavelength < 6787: 1.9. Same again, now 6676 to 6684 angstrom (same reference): 1.1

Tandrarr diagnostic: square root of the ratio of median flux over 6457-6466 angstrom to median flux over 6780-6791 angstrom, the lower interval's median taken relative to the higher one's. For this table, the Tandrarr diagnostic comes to 1.016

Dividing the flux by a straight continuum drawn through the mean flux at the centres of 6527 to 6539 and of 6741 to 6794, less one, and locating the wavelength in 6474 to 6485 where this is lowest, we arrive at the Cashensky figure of 6478.19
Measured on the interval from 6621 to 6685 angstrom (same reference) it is 6682.73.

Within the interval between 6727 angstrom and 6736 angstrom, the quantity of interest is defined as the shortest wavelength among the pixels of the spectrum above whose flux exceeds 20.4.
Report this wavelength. 6735.25 angstrom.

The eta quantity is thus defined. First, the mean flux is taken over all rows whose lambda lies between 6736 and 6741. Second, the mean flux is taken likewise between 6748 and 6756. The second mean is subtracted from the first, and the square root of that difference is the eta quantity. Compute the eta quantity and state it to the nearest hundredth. 0.62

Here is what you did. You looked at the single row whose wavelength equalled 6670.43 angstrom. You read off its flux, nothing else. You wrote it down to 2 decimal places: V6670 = 20.77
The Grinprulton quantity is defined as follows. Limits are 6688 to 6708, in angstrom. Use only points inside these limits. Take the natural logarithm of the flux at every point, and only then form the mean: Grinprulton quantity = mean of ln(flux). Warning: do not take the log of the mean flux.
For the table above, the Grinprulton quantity 2.98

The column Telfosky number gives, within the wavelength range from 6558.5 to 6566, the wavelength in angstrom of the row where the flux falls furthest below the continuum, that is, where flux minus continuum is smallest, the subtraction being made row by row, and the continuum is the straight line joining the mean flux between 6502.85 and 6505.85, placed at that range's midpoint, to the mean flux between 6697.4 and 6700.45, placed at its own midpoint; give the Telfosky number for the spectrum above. 6559.25 angstrom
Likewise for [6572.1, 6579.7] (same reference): 6578.91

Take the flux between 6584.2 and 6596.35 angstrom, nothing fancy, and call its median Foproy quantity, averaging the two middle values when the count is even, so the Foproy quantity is 19.0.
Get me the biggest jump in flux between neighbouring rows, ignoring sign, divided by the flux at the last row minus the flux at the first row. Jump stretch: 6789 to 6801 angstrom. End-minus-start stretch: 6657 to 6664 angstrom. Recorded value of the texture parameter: -0.25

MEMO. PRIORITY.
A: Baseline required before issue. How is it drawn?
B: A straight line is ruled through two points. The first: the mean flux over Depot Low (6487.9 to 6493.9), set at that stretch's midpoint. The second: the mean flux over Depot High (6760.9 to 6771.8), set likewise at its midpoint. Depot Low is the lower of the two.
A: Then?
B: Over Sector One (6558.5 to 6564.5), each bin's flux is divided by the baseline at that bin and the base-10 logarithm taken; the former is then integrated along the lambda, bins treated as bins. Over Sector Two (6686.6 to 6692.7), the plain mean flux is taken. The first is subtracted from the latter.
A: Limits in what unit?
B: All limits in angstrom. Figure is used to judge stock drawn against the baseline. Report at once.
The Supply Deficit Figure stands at 20.14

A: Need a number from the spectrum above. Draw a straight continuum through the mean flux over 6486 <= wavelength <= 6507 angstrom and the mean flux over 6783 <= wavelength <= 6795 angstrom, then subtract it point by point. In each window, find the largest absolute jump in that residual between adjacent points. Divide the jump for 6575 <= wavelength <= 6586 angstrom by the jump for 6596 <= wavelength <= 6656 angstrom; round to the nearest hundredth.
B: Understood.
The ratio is 1.06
